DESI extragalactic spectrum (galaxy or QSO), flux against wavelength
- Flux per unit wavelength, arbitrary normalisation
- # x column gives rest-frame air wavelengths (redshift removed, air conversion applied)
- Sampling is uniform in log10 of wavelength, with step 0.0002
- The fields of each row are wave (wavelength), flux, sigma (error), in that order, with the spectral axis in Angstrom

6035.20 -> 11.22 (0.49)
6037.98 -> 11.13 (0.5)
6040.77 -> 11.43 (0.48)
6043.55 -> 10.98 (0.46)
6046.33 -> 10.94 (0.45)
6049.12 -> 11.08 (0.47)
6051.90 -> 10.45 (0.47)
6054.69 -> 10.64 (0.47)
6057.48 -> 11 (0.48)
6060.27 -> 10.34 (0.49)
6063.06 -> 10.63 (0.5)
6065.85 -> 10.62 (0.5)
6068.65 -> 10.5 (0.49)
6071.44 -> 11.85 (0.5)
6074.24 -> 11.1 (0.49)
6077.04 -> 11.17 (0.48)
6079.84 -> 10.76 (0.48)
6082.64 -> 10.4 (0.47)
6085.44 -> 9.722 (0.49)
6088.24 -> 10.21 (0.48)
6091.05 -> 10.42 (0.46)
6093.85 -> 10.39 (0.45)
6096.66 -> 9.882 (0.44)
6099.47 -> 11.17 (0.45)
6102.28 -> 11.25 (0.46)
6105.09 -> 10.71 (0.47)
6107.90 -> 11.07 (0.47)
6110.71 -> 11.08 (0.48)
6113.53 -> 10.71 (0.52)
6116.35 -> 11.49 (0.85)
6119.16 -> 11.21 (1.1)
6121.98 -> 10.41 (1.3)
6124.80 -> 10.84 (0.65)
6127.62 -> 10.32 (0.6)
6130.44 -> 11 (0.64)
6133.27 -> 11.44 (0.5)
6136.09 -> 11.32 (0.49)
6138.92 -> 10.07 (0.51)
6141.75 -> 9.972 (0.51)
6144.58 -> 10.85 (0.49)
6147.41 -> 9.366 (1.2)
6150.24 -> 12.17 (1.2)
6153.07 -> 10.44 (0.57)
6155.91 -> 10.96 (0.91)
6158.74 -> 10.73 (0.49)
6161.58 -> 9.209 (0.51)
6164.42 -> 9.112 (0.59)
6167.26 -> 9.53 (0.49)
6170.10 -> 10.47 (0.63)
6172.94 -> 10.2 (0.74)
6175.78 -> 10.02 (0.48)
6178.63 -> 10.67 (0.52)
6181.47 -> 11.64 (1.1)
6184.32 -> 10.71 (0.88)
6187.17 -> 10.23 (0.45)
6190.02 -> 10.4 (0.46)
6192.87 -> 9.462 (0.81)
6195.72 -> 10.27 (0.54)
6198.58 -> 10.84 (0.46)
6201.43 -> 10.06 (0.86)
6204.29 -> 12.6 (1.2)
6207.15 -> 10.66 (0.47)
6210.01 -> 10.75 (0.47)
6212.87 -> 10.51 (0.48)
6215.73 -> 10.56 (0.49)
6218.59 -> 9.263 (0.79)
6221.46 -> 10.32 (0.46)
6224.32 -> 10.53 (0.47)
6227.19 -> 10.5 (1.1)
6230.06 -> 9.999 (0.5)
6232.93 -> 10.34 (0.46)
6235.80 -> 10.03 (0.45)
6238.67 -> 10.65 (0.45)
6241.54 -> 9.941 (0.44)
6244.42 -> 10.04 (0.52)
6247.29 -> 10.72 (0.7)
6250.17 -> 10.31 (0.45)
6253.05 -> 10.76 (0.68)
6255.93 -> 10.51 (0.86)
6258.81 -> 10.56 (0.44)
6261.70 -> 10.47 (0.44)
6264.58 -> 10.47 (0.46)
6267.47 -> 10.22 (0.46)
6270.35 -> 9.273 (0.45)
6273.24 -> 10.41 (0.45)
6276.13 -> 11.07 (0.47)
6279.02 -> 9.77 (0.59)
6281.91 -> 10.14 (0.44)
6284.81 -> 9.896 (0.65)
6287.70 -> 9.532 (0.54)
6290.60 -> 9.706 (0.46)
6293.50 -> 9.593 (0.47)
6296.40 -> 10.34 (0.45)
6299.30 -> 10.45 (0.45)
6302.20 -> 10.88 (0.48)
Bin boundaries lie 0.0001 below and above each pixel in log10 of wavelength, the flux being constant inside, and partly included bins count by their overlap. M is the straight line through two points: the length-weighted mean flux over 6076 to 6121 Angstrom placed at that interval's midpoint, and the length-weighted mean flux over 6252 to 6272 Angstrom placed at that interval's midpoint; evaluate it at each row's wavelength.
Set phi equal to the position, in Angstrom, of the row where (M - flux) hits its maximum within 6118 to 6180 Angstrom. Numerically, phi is 6164.42 Angstrom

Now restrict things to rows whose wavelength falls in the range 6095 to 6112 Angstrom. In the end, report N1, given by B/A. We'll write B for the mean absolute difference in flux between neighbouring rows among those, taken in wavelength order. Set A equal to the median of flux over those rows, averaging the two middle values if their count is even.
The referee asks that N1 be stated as 0.041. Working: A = 11.1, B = 0.46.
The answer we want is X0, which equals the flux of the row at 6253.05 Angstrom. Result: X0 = 10.76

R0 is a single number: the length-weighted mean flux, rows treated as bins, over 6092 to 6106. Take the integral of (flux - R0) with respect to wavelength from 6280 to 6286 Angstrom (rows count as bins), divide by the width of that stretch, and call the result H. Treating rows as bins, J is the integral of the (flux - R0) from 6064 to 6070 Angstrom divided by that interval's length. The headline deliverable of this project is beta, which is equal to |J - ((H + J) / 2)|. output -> 0.28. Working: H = -0.67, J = -0.11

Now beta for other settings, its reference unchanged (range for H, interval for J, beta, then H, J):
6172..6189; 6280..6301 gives 0.31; -0.09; -0.71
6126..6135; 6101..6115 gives 0.02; 0.26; 0.29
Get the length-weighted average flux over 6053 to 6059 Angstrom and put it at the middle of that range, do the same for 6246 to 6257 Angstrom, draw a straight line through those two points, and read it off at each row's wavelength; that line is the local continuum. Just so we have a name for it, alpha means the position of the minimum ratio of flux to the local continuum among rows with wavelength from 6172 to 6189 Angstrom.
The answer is 6175.78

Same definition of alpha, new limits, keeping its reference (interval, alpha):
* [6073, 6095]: 6085.44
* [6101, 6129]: 6127.62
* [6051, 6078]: 6060.27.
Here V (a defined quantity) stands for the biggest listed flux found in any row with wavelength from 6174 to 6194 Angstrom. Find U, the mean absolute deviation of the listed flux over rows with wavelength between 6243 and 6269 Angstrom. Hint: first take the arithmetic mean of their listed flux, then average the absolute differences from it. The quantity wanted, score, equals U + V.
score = 11.8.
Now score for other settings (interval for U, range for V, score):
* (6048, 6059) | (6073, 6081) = 11.4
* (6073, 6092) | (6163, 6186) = 12.0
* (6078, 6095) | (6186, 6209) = 12.8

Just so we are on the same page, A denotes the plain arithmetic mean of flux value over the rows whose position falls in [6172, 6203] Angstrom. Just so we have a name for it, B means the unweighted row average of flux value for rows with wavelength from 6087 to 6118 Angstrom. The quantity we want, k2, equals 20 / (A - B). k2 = -57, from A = 10.4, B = 10.8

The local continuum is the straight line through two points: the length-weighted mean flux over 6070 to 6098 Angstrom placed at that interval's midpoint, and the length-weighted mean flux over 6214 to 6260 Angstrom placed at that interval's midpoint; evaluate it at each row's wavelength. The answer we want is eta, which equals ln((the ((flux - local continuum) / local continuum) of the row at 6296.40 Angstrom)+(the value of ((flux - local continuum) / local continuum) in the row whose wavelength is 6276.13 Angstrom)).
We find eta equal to -2.4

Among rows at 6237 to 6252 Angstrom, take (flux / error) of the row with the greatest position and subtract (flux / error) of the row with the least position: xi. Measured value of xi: -1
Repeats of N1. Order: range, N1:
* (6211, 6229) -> 0.050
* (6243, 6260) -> 0.035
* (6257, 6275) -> 0.046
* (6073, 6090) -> 0.038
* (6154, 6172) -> 0.064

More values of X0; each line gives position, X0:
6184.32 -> 10.71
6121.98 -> 10.41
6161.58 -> 9.209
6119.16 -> 11.21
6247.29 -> 10.72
